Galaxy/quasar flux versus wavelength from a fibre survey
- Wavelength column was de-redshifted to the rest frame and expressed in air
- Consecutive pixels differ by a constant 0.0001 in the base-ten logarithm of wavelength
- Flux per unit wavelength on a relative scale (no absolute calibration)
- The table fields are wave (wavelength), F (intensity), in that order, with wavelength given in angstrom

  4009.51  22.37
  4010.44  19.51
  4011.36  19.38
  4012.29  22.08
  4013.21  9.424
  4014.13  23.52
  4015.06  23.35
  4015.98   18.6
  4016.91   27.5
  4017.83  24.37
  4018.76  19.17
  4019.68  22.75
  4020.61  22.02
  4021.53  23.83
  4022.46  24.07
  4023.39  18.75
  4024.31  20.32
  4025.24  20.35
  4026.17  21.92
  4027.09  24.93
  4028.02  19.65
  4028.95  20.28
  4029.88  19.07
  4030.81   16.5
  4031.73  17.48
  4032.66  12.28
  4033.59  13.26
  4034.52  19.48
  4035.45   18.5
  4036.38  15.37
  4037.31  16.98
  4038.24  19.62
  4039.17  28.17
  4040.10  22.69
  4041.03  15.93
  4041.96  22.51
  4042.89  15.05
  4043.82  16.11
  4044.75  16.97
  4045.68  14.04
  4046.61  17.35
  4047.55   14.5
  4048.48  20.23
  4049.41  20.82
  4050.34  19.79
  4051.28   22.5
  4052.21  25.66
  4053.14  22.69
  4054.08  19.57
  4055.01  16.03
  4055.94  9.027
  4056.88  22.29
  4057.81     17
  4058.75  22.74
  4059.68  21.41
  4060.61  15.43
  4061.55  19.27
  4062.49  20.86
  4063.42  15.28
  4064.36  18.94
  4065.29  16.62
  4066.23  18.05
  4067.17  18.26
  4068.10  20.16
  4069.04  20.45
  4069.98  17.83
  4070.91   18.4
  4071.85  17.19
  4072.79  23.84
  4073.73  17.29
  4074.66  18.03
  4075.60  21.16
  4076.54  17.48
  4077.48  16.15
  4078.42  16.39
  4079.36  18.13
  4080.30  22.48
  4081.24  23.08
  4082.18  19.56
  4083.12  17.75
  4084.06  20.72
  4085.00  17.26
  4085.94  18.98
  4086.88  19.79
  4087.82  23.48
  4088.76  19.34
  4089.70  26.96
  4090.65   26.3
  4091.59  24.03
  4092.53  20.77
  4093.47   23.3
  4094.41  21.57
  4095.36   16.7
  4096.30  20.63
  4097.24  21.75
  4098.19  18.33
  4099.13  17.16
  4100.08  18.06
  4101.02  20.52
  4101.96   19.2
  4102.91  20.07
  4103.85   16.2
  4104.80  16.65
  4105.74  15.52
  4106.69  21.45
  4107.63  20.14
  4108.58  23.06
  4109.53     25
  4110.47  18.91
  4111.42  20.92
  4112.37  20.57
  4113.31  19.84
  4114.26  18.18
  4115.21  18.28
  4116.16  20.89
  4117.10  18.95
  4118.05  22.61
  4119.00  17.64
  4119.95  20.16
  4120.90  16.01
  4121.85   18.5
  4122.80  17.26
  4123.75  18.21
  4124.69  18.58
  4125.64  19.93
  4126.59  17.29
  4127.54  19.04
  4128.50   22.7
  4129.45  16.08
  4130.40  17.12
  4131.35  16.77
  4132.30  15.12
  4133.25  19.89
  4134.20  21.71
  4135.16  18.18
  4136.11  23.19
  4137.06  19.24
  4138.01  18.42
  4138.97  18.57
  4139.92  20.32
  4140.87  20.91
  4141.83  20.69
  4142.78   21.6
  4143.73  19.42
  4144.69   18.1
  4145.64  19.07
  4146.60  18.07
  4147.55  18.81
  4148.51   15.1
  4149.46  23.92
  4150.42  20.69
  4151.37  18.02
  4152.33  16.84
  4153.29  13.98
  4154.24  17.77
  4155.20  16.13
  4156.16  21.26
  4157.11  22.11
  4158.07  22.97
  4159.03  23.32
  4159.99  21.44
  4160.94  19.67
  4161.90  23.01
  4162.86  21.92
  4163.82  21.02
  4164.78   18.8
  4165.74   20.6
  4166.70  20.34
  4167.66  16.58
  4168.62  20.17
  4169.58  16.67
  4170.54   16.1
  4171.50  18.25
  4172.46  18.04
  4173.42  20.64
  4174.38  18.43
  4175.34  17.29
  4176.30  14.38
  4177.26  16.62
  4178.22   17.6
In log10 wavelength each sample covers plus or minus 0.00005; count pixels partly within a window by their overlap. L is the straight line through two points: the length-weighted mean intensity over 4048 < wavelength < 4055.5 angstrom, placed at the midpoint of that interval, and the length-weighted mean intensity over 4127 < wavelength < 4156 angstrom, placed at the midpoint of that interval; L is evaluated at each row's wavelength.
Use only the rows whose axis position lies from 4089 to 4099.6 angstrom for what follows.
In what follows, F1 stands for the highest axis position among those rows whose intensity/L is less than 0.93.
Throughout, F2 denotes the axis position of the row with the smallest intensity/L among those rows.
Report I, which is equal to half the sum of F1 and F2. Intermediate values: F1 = 4099.13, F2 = 4095.36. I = 4097.2 angstrom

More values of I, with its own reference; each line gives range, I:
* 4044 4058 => 4056.9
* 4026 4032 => 4031.3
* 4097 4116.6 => 4105.7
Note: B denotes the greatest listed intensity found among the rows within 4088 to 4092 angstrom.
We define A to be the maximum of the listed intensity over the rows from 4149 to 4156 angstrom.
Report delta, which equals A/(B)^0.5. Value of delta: 4.6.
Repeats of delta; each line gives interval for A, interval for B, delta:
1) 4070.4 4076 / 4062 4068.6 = 5.2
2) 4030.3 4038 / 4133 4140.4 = 4.0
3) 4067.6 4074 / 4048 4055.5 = 4.7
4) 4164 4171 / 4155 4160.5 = 4.3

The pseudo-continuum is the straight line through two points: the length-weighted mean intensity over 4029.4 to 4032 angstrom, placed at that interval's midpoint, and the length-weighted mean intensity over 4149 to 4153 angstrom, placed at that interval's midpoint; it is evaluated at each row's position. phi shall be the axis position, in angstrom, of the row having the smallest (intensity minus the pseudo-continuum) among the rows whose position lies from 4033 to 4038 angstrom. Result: 4033.59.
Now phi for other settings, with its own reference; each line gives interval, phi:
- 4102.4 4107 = 4105.74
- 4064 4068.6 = 4065.29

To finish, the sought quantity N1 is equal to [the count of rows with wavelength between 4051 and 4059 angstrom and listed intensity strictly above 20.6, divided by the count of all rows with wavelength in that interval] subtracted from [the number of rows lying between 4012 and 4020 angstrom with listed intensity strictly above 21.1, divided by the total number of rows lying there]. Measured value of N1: 0.1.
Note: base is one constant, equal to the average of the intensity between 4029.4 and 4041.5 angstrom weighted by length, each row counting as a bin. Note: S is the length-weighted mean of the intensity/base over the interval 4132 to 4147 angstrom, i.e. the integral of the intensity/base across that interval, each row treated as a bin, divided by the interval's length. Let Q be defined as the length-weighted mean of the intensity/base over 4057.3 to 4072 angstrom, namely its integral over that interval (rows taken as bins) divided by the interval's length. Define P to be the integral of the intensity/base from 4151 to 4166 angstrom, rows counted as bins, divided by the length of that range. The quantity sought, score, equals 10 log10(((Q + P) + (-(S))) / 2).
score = -2.80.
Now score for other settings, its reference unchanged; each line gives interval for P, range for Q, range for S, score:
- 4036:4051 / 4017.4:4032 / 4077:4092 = -2.81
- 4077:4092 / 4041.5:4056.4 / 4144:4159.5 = -2.62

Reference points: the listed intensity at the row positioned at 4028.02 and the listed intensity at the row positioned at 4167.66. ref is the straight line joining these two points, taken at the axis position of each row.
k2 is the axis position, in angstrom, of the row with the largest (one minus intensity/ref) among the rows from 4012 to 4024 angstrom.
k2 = 4013.21 angstrom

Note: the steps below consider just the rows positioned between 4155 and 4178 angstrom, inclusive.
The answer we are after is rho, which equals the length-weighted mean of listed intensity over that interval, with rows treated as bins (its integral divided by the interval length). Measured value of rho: 19.4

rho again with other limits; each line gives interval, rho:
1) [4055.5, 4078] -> 18.5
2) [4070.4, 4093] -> 20.2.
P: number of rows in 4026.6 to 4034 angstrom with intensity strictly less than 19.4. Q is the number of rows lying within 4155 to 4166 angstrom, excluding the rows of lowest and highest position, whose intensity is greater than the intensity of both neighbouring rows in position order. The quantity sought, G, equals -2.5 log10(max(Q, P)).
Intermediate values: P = 5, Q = 2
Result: -1.7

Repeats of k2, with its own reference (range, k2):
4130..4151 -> 4132.30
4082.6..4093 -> 4085.00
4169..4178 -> 4176.30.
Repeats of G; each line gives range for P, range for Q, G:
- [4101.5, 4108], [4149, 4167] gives -1.5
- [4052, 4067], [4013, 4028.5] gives -2.4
